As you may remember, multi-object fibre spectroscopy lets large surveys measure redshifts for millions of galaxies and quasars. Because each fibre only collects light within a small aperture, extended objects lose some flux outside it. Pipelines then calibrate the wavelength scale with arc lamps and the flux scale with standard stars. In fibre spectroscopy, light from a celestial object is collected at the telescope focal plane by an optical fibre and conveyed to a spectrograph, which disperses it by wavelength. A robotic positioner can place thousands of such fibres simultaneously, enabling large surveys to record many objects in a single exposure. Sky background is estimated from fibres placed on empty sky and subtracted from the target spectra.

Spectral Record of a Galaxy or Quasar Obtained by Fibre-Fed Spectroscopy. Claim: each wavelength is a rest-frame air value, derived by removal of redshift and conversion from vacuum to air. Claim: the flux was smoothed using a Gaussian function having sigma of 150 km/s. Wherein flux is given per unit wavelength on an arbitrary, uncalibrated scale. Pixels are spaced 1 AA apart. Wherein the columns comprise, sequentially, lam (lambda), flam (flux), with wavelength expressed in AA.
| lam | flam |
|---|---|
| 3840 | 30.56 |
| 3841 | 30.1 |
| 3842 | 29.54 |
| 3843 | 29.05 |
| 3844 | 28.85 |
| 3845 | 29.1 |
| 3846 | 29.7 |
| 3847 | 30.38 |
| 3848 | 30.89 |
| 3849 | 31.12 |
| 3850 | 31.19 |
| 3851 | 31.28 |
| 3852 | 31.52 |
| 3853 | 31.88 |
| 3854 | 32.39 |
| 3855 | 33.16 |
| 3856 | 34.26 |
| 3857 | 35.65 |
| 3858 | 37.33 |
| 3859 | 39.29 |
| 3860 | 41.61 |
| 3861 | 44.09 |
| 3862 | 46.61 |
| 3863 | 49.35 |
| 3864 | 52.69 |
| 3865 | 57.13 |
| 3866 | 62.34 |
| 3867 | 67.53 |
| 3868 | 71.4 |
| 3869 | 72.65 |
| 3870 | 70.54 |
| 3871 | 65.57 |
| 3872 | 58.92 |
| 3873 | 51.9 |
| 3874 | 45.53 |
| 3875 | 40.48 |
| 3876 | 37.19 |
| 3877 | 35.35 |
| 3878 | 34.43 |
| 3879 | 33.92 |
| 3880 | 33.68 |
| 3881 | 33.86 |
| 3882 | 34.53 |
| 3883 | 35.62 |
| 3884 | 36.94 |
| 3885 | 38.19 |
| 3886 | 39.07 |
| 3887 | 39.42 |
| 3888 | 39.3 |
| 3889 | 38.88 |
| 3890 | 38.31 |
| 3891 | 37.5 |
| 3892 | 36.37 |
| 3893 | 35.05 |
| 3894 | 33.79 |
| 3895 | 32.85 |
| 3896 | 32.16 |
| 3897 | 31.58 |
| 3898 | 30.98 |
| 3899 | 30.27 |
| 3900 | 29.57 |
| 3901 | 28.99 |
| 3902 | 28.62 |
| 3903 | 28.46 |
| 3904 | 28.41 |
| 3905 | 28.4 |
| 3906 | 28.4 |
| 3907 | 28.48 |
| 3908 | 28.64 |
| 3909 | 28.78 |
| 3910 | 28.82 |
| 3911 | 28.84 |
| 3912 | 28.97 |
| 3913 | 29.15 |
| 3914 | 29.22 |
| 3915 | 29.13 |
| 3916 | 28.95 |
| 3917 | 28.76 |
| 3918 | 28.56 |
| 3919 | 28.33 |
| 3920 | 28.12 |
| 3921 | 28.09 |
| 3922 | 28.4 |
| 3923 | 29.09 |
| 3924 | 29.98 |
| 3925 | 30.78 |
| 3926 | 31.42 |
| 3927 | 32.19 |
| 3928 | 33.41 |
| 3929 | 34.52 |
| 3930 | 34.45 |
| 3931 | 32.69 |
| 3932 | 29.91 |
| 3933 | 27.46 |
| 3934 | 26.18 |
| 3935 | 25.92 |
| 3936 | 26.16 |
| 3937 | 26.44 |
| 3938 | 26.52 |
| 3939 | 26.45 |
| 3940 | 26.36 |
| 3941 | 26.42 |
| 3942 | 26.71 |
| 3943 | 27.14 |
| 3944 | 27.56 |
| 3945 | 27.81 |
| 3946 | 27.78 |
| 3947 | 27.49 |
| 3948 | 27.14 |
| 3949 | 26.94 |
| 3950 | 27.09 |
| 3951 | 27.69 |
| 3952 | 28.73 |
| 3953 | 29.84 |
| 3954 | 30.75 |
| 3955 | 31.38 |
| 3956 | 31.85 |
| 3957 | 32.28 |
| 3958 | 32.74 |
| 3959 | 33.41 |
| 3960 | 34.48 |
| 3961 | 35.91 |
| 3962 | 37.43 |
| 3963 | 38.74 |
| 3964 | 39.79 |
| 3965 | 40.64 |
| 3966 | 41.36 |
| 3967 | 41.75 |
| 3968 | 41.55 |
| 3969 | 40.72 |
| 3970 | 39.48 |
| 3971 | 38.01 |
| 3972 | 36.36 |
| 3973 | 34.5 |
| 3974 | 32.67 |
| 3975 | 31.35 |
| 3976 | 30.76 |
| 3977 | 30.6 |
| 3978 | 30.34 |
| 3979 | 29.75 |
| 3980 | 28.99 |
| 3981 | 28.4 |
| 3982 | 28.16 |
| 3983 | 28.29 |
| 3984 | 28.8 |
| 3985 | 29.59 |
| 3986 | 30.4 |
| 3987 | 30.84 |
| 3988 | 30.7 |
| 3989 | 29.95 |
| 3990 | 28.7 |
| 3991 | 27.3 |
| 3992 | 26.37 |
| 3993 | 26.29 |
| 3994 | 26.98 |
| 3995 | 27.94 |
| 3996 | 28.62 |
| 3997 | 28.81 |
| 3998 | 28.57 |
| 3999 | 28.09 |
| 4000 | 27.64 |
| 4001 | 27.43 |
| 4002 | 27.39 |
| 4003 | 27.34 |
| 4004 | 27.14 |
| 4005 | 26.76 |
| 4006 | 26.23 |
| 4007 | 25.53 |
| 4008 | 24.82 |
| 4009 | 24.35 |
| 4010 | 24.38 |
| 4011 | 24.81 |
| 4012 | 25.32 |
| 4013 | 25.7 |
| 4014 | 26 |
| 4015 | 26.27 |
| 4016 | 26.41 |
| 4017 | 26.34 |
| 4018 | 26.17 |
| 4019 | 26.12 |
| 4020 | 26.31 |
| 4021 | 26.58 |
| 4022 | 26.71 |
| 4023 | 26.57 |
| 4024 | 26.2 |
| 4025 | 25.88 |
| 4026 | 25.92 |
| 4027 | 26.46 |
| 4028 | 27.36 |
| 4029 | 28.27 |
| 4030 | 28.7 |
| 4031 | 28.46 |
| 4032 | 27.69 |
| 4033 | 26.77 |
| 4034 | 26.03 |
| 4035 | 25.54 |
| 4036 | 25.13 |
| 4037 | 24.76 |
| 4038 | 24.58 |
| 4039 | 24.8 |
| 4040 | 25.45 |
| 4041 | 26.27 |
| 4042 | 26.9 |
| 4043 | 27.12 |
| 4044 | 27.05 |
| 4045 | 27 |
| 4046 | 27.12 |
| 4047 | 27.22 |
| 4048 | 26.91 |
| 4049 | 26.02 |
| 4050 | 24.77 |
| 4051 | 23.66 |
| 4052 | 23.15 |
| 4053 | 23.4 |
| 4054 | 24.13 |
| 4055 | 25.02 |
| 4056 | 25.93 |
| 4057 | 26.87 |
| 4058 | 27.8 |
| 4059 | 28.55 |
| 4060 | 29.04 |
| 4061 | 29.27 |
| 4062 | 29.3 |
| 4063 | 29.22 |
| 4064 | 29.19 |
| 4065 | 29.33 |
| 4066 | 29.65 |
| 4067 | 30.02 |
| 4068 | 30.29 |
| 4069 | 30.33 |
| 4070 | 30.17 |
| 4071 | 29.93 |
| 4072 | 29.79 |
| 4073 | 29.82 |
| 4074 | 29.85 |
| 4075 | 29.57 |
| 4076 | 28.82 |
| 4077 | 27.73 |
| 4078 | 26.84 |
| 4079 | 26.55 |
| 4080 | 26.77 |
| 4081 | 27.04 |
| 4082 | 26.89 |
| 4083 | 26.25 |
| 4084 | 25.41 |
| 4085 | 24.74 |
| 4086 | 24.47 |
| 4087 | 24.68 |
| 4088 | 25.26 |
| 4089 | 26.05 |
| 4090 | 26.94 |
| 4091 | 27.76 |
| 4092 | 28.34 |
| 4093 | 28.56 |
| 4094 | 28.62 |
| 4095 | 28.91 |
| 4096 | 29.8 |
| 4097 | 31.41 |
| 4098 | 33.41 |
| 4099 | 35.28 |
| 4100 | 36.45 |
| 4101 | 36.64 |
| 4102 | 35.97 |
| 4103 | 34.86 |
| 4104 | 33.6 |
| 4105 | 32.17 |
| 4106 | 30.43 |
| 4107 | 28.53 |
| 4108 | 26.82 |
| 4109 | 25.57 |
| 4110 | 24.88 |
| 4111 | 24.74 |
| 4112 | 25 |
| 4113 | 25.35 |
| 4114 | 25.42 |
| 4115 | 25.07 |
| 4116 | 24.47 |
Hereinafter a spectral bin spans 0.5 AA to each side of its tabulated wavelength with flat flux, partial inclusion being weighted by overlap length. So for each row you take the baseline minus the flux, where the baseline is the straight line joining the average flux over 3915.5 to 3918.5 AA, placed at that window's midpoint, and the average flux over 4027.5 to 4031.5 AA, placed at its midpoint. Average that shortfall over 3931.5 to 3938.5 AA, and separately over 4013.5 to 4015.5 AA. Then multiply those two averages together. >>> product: 4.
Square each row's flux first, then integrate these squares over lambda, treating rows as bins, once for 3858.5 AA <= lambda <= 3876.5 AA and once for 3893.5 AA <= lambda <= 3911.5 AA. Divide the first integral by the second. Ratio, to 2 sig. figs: 3.4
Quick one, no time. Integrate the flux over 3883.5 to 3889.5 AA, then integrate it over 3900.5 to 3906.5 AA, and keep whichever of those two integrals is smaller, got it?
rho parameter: 171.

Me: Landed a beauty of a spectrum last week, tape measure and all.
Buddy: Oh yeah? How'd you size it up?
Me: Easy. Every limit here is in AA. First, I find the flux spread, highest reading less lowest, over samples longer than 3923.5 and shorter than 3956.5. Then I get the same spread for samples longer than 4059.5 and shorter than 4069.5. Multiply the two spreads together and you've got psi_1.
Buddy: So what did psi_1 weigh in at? 11.1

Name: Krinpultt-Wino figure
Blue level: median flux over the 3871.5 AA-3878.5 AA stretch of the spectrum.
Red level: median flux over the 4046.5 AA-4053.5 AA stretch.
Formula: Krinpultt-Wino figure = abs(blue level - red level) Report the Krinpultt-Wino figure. 16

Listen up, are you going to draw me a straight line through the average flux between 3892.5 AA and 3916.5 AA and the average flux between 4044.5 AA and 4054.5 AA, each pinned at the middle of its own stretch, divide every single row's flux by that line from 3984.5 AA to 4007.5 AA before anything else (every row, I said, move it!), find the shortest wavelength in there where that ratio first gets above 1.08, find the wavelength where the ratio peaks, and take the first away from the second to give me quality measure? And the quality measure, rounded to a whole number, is 2 AA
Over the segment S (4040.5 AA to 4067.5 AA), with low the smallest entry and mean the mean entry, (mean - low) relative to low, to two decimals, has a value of 0.17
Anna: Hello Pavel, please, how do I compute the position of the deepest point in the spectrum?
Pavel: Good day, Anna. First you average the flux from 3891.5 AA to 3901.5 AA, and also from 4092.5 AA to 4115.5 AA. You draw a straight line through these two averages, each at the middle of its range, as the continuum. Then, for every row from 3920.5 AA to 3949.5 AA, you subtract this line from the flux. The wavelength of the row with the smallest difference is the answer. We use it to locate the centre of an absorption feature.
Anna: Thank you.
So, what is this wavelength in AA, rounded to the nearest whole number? 3935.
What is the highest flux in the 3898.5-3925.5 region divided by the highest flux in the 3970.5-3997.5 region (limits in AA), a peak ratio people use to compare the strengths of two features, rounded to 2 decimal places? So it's 0.81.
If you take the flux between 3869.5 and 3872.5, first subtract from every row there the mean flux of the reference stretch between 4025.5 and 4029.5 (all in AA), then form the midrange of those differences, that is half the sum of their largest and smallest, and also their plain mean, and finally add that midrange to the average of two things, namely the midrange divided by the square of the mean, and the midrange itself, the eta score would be 57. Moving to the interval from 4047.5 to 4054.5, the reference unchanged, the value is -3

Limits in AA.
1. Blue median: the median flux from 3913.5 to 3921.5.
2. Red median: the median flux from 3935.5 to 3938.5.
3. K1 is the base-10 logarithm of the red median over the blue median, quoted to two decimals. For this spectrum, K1 -0.04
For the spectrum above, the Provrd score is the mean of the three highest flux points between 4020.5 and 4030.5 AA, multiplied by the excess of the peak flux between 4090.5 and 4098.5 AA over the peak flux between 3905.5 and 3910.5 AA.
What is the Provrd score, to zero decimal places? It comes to 129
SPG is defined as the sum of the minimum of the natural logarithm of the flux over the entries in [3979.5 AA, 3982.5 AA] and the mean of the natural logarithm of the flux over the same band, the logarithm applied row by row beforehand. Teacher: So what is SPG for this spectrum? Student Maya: 6.69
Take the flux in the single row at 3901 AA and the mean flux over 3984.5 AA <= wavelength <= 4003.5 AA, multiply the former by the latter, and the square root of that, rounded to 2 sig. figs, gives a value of 29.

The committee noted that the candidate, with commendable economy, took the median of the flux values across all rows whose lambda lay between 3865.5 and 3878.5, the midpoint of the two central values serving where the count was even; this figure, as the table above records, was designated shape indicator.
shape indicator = 59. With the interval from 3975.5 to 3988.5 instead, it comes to 30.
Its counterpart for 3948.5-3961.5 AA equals 31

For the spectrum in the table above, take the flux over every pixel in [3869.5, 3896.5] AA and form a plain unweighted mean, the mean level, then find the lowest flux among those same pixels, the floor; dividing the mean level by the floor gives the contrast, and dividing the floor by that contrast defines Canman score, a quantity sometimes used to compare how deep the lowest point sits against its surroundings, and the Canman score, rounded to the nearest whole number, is 26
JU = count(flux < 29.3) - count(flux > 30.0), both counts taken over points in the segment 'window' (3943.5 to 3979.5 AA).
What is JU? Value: -16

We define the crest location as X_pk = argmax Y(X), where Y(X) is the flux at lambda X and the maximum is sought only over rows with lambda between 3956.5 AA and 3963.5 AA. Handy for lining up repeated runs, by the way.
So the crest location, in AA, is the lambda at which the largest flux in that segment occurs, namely 3963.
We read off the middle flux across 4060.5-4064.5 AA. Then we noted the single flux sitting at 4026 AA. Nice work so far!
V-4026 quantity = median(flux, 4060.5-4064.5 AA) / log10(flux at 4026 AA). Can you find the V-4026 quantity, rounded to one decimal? 20.7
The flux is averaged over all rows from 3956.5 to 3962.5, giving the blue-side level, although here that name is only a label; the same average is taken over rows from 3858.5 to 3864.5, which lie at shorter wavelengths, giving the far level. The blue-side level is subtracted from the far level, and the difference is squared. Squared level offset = 126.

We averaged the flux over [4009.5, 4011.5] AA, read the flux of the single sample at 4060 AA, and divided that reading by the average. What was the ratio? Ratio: 1.18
